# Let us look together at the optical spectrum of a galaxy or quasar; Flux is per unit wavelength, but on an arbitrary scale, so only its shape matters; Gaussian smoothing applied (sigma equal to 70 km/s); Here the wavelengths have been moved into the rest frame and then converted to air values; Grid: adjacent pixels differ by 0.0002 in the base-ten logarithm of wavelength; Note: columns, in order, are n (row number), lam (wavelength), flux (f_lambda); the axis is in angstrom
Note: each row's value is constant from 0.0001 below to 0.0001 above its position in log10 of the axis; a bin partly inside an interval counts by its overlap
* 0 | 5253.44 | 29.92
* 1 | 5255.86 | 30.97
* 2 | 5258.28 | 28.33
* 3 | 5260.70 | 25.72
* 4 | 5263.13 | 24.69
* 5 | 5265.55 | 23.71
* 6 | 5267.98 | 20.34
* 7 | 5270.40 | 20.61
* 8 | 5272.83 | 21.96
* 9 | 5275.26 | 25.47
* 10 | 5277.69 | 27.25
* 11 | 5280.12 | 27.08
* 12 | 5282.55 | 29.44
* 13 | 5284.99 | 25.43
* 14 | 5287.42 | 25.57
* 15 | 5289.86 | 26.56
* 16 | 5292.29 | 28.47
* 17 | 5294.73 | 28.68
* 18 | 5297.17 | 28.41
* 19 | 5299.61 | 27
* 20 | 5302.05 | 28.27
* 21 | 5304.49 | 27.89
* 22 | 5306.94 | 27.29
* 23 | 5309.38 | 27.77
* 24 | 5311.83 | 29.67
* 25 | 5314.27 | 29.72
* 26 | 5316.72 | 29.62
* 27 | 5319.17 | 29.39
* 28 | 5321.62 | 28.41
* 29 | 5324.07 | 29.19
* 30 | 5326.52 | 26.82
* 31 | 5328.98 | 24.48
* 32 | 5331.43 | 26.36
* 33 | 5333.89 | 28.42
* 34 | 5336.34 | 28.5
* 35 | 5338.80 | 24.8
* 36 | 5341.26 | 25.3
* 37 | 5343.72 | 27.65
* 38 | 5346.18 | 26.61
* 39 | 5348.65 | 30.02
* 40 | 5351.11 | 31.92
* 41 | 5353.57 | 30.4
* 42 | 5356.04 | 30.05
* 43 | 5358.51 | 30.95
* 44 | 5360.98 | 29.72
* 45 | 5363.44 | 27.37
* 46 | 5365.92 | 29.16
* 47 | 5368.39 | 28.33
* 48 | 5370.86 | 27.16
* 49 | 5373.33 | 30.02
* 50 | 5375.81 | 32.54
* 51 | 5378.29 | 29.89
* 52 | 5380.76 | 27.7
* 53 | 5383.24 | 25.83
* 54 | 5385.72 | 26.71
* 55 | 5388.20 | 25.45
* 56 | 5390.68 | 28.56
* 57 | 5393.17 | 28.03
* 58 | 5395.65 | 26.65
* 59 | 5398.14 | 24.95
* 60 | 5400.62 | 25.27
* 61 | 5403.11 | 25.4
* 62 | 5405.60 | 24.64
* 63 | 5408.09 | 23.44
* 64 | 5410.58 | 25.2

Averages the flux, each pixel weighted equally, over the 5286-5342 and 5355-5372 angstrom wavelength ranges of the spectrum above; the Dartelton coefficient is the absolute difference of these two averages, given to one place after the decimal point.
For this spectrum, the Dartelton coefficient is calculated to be 1.3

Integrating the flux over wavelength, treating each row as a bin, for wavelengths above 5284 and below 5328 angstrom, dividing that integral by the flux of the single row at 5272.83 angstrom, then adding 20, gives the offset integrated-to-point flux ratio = 76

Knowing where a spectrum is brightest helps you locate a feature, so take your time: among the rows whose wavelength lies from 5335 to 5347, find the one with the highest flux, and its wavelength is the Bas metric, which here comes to 5336.34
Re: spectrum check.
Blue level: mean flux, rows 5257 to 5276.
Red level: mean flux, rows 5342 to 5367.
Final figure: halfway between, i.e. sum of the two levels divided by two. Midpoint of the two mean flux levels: 26.6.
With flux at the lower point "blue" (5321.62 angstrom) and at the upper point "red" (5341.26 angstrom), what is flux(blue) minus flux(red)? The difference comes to 3.1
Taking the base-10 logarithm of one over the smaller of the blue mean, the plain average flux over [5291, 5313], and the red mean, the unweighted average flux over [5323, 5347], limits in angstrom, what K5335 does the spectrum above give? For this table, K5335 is -1.43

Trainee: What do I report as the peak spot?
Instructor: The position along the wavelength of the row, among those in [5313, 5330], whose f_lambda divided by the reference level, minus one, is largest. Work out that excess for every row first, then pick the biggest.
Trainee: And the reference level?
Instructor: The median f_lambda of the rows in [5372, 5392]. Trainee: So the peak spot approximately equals 5314.27 angstrom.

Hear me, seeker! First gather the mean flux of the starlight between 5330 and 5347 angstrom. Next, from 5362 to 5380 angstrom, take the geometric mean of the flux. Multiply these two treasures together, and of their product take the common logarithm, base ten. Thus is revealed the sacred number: 2.89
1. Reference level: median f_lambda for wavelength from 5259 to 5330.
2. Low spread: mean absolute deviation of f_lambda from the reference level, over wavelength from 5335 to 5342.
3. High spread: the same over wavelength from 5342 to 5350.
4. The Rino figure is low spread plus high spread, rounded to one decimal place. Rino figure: 3.2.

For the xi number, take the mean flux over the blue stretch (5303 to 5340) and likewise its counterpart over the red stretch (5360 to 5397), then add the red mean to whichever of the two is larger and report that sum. 56.4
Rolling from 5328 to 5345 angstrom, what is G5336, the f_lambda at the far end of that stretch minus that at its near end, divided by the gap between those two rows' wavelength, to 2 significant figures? 0.22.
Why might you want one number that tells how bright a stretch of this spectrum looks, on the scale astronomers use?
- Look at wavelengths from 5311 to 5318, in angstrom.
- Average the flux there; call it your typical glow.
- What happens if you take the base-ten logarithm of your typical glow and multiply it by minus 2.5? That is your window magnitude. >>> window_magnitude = -3.68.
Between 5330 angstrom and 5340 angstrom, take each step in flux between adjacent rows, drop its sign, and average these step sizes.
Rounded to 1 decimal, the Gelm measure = 1.9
